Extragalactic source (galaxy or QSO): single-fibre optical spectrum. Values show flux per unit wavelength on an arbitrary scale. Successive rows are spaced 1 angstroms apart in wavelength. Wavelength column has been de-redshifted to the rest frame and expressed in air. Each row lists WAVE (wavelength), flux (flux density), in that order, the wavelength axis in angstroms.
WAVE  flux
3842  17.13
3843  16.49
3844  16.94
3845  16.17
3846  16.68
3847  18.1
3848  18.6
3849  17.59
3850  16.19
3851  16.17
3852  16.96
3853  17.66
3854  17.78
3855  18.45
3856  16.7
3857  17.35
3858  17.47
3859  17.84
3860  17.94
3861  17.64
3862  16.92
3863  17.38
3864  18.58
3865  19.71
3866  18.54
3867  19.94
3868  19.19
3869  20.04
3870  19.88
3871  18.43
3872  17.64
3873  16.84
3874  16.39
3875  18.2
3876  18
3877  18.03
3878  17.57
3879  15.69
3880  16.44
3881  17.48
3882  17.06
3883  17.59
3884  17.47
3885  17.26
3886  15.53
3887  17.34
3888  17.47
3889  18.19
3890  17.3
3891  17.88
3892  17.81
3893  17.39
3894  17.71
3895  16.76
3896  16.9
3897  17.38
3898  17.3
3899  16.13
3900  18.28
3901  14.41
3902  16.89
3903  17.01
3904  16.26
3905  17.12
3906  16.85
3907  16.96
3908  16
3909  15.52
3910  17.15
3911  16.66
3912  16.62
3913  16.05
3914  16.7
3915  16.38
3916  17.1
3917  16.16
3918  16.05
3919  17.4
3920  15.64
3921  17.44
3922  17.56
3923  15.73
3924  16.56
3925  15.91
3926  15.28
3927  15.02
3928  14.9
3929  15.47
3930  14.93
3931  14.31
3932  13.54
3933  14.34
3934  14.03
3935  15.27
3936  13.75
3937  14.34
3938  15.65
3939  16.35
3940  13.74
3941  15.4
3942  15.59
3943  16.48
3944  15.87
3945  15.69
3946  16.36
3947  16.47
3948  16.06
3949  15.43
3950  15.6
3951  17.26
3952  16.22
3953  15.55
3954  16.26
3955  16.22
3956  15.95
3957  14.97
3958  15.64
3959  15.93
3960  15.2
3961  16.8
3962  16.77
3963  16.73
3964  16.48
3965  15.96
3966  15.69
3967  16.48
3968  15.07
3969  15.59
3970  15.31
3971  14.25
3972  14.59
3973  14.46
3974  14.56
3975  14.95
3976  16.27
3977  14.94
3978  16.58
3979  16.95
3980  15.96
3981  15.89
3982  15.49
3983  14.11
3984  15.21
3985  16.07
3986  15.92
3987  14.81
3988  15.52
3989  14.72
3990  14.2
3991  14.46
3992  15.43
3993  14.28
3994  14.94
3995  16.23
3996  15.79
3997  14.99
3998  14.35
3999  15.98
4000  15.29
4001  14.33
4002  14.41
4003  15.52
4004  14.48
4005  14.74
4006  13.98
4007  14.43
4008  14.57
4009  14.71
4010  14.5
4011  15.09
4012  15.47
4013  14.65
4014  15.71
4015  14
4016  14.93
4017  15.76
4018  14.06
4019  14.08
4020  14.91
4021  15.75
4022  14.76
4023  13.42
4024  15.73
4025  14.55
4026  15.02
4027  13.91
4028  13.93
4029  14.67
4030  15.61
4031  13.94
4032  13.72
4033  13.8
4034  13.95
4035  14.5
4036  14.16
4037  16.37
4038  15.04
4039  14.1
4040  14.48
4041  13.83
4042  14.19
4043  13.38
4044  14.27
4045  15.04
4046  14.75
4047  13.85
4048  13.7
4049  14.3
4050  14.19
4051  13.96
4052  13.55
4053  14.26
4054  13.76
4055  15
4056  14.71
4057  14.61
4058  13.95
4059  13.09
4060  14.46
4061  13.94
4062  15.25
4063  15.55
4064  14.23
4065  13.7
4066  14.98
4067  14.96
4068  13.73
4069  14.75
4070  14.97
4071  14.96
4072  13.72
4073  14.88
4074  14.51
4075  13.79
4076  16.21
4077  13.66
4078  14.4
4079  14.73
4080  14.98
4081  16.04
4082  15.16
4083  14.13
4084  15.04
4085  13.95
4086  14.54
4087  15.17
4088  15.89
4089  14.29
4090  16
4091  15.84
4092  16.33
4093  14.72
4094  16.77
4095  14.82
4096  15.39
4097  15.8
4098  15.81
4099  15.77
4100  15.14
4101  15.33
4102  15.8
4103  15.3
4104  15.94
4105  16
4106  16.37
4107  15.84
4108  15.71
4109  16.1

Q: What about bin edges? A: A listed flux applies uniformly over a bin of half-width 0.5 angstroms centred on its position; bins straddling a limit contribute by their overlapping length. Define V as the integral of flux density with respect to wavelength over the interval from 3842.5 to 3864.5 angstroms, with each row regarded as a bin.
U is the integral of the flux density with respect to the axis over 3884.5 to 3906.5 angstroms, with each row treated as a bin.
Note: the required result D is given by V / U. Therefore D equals 1.017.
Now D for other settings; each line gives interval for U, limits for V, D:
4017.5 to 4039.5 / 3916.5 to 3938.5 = 1.060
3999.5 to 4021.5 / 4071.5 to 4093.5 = 1.008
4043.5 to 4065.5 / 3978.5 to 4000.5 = 1.072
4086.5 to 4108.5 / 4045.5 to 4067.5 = 0.915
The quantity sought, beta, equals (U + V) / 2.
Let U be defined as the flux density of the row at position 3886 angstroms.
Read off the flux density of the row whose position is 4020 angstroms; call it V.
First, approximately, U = 15.53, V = 14.91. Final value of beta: 15.2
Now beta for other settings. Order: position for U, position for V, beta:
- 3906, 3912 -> 16.7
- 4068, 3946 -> 15.0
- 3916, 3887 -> 17.2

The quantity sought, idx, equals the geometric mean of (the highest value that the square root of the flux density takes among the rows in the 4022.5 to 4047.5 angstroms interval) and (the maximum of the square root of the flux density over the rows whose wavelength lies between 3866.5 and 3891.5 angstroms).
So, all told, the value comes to 4.26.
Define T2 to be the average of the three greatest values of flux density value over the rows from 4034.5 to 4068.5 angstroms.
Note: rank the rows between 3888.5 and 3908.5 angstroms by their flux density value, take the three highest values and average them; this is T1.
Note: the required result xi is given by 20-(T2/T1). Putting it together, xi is 19.1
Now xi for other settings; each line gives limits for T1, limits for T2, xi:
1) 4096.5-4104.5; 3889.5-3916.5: 18.9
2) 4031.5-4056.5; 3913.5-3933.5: 18.9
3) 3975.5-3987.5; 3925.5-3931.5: 19.1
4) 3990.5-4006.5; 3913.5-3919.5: 18.9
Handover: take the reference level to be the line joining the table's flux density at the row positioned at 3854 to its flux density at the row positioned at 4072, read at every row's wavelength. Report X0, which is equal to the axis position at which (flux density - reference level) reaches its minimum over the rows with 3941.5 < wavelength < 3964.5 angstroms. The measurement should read 3957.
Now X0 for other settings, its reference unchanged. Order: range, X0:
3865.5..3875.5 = 3874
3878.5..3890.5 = 3886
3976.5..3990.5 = 3983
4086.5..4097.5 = 4089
